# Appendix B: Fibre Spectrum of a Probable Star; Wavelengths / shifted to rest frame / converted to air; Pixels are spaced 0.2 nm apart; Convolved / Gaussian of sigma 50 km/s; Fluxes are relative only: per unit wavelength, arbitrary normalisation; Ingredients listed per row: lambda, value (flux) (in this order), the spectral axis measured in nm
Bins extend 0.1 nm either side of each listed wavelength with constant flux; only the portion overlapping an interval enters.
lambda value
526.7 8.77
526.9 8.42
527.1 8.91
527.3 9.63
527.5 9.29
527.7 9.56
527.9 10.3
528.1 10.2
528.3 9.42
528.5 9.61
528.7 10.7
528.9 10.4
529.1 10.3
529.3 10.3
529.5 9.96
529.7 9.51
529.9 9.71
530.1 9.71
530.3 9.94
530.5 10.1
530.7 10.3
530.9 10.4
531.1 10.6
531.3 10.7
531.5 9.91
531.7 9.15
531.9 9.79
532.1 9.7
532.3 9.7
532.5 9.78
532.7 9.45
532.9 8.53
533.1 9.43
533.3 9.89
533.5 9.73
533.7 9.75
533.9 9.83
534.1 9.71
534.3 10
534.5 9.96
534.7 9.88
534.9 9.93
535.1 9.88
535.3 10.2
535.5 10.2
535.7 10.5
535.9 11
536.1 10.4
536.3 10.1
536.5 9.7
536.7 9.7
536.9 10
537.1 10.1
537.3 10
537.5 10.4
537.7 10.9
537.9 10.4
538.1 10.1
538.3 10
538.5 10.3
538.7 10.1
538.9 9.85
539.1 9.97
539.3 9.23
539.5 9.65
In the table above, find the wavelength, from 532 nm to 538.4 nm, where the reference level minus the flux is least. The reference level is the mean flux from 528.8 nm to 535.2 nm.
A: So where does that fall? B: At 535.9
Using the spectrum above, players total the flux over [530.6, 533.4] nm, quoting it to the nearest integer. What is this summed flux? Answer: 137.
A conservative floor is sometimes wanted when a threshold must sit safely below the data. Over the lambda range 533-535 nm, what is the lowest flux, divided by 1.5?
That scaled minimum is 6.3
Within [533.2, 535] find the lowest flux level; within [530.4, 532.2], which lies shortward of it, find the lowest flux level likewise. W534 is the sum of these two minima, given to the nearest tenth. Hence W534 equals 18.9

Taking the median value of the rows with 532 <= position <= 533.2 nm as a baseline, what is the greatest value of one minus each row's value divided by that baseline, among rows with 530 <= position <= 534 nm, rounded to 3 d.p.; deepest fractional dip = 0.109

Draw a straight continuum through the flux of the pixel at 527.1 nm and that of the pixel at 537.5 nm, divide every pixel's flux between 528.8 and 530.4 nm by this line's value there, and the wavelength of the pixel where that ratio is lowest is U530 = 529.7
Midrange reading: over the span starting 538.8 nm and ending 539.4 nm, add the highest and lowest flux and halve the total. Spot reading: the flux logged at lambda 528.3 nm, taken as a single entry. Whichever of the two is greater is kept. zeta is 9.6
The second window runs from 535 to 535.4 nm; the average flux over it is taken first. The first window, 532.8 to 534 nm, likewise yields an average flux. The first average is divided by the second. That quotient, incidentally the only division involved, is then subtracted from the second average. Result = 9.09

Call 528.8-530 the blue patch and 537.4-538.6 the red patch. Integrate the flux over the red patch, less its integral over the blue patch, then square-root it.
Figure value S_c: 0.6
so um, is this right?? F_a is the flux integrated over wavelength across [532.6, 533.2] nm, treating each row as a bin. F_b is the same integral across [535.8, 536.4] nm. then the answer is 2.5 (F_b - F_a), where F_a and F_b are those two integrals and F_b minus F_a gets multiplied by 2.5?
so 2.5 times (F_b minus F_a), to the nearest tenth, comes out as 2.0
